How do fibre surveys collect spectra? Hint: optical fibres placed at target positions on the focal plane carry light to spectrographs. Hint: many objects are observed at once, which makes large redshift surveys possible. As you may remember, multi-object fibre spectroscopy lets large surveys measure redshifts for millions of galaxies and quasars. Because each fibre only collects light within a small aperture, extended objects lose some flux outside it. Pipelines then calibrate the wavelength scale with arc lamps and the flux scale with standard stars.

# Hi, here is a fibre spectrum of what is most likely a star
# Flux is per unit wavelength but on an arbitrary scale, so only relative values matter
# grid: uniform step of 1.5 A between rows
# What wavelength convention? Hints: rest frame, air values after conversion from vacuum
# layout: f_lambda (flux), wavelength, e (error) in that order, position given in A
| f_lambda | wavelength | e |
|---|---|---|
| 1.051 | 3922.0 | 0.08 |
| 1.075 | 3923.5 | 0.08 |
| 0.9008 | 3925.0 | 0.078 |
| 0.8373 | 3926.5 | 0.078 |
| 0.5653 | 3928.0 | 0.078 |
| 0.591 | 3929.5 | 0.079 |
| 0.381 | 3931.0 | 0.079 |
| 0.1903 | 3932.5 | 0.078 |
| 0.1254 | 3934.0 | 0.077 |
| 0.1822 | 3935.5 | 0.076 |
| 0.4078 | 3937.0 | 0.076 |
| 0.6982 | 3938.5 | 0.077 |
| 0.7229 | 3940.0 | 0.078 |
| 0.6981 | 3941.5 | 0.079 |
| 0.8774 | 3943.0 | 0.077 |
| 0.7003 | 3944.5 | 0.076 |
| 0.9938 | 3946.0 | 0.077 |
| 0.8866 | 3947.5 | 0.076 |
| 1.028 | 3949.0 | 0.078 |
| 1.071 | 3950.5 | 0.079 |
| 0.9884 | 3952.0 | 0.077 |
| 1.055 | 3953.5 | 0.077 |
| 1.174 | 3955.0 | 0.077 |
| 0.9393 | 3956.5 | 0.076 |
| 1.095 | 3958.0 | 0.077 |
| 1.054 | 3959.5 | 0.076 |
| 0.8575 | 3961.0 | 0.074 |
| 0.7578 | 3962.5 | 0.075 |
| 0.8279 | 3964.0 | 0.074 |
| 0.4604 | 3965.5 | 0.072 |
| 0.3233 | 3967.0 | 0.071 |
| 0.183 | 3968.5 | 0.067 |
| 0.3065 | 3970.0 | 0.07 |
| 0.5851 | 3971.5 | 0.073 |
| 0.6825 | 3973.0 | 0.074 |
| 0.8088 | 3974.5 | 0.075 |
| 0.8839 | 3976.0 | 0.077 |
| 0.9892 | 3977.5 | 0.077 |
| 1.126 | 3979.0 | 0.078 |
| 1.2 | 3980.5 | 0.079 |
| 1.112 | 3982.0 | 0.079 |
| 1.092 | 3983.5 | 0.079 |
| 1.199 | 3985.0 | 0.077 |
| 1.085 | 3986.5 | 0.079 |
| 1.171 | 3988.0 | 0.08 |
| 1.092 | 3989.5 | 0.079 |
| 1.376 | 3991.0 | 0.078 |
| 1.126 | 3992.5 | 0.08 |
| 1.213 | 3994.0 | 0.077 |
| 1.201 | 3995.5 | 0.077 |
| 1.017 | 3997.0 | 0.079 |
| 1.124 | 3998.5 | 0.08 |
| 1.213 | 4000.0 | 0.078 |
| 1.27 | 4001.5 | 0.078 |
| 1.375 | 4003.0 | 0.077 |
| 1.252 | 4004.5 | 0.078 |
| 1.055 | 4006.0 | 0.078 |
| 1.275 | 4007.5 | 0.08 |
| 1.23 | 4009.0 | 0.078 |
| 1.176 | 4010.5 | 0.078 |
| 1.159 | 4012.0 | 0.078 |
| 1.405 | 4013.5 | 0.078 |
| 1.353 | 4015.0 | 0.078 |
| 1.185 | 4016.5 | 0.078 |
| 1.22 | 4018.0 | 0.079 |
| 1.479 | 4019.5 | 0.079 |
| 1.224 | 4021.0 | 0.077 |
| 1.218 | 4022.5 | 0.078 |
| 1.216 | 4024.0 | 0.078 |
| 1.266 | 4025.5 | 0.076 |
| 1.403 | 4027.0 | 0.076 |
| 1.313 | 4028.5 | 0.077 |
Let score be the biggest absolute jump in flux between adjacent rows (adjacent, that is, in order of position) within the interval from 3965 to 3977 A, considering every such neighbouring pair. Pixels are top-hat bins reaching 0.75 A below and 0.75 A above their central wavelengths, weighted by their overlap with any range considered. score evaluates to 0.28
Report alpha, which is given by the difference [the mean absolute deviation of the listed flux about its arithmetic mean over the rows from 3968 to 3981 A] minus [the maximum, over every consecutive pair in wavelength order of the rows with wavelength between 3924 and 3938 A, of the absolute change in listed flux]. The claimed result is 0.01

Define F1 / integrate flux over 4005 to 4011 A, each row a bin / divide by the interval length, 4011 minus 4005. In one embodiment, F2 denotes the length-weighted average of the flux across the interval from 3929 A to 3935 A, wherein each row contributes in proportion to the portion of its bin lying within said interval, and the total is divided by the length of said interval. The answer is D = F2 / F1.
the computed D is 0.26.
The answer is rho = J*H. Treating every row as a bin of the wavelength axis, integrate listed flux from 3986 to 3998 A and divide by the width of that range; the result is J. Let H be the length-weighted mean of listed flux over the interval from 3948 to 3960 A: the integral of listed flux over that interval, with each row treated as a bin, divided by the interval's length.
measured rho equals 1.2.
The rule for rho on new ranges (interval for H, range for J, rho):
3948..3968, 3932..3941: 0.4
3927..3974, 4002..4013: 0.8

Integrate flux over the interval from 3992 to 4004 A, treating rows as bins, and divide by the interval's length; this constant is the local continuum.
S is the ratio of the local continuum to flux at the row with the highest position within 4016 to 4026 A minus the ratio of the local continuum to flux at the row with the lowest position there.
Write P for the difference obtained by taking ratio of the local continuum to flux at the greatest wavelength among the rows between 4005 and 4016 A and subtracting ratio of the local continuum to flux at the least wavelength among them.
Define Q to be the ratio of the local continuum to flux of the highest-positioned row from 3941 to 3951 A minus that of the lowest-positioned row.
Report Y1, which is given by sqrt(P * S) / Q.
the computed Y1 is -0.2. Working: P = -0.2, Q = -0.6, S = -0.06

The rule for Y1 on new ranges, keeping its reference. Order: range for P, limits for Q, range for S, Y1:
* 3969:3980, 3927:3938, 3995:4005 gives 0.4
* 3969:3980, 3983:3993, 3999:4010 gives -5.9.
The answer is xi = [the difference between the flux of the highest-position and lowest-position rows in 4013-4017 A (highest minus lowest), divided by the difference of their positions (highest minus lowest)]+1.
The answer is 0.93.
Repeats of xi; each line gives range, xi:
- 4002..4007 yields 0.89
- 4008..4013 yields 0.98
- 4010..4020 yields 1.03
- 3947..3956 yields 1.04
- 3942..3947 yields 1.04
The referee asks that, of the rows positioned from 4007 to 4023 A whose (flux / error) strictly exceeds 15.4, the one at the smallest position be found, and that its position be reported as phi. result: 4007.5 A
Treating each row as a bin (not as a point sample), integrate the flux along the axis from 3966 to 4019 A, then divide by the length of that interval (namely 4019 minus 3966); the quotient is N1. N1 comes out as 1.06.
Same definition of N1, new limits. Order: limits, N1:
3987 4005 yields 1.20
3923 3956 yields 0.73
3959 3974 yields 0.60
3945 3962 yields 1.00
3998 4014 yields 1.23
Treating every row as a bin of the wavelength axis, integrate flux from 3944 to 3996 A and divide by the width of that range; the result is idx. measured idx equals 0.93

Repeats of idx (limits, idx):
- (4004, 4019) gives 1.23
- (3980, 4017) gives 1.20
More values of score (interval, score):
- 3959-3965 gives 0.20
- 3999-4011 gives 0.22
